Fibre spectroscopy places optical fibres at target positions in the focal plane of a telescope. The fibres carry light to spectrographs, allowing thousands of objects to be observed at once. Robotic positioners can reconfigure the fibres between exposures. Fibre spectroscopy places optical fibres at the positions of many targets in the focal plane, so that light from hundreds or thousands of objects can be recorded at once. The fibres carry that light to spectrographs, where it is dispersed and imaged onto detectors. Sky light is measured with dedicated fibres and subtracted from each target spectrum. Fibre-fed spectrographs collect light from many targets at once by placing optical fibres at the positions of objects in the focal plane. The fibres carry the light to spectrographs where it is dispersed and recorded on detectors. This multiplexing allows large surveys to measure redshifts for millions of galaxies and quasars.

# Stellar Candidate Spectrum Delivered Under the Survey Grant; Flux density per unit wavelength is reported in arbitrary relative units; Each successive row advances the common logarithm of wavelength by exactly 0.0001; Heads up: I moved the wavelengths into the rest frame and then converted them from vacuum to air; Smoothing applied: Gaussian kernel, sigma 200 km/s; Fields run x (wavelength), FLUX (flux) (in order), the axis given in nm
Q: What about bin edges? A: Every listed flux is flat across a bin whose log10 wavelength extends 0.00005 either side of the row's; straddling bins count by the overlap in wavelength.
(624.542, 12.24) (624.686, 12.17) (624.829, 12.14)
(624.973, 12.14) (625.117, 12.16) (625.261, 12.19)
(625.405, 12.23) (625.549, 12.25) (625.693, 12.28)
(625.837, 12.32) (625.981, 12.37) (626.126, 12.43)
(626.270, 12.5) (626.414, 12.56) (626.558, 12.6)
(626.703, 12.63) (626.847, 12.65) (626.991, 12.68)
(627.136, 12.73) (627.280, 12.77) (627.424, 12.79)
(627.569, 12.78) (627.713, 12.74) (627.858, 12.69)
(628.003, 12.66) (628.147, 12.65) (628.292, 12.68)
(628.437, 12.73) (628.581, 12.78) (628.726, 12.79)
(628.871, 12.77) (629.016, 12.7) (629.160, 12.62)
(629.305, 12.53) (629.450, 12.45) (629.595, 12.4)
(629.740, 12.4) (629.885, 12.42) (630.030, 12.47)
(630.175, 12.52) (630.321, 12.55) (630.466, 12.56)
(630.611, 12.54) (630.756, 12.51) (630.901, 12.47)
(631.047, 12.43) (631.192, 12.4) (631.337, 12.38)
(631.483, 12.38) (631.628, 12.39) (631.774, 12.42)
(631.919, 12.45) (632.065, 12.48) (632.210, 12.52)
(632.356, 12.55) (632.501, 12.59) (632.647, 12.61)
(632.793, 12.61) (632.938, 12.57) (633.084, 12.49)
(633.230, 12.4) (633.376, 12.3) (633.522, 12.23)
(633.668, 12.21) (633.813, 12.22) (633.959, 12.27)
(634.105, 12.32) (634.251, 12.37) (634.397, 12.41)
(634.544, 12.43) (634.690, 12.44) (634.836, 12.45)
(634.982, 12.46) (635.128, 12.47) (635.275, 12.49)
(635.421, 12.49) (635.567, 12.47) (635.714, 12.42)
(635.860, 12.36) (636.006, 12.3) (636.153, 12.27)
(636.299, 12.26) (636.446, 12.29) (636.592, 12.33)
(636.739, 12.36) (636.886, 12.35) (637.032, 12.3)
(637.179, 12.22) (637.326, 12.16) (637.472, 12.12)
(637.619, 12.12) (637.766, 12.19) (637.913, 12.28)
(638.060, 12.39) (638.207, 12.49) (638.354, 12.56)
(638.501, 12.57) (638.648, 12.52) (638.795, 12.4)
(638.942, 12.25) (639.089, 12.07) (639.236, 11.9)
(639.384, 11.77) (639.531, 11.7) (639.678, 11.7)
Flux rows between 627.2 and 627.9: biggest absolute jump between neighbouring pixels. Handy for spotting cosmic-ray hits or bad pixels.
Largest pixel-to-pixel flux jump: 0.050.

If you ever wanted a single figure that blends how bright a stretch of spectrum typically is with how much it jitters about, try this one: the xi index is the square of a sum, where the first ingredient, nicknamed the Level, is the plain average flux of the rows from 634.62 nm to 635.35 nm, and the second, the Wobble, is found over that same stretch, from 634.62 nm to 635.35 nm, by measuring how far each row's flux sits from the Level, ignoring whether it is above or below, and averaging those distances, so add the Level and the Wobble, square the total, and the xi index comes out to 155.7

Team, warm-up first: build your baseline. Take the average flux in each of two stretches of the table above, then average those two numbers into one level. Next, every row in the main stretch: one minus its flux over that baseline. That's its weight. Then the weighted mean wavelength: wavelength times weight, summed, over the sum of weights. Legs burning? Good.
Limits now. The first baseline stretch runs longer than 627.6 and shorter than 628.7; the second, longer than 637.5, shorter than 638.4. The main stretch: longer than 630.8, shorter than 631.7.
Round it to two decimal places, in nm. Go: 631.33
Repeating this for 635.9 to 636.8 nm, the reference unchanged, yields 636.34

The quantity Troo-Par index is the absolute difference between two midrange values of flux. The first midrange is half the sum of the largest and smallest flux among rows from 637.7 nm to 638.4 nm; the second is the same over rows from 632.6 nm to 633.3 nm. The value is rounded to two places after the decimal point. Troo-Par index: 0.13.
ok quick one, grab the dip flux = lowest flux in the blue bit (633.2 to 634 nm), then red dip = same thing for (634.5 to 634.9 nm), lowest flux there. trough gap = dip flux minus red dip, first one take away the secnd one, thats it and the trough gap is -0.2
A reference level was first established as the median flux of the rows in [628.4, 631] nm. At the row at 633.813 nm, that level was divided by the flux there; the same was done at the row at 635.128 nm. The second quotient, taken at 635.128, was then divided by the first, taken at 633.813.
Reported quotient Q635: 0.98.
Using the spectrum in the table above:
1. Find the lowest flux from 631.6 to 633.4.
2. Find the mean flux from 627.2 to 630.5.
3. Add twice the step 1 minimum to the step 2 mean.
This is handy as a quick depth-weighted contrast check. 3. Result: 37.2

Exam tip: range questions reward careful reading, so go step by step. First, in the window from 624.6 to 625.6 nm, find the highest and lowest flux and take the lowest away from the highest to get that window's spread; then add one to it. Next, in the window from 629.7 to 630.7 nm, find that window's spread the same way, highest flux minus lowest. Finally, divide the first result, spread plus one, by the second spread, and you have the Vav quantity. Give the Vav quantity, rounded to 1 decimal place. 6.9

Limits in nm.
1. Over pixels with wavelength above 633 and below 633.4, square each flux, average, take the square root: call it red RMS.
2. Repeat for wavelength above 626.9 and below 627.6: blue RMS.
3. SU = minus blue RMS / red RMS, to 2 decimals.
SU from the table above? -1.03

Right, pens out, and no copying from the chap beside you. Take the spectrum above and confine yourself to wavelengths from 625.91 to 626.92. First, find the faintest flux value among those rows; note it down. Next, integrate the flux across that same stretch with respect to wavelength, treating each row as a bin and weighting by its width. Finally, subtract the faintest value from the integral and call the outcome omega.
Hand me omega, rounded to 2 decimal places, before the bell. 0.29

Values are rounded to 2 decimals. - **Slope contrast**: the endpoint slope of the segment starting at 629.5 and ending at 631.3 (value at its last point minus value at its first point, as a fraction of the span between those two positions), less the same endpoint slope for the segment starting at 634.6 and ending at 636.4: 0.11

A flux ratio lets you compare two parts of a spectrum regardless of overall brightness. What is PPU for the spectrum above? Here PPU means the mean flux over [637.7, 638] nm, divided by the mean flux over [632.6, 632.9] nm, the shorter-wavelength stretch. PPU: 0.97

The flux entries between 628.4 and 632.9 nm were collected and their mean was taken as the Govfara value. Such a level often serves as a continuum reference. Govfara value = 12.53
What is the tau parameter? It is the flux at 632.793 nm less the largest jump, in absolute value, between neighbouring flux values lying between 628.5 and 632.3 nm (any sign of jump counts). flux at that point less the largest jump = 12.5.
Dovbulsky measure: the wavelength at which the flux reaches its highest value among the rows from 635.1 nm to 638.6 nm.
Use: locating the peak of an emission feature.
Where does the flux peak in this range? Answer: 638.501 nm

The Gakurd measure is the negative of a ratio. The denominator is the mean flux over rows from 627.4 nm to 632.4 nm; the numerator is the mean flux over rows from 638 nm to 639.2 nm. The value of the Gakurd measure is -0.99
